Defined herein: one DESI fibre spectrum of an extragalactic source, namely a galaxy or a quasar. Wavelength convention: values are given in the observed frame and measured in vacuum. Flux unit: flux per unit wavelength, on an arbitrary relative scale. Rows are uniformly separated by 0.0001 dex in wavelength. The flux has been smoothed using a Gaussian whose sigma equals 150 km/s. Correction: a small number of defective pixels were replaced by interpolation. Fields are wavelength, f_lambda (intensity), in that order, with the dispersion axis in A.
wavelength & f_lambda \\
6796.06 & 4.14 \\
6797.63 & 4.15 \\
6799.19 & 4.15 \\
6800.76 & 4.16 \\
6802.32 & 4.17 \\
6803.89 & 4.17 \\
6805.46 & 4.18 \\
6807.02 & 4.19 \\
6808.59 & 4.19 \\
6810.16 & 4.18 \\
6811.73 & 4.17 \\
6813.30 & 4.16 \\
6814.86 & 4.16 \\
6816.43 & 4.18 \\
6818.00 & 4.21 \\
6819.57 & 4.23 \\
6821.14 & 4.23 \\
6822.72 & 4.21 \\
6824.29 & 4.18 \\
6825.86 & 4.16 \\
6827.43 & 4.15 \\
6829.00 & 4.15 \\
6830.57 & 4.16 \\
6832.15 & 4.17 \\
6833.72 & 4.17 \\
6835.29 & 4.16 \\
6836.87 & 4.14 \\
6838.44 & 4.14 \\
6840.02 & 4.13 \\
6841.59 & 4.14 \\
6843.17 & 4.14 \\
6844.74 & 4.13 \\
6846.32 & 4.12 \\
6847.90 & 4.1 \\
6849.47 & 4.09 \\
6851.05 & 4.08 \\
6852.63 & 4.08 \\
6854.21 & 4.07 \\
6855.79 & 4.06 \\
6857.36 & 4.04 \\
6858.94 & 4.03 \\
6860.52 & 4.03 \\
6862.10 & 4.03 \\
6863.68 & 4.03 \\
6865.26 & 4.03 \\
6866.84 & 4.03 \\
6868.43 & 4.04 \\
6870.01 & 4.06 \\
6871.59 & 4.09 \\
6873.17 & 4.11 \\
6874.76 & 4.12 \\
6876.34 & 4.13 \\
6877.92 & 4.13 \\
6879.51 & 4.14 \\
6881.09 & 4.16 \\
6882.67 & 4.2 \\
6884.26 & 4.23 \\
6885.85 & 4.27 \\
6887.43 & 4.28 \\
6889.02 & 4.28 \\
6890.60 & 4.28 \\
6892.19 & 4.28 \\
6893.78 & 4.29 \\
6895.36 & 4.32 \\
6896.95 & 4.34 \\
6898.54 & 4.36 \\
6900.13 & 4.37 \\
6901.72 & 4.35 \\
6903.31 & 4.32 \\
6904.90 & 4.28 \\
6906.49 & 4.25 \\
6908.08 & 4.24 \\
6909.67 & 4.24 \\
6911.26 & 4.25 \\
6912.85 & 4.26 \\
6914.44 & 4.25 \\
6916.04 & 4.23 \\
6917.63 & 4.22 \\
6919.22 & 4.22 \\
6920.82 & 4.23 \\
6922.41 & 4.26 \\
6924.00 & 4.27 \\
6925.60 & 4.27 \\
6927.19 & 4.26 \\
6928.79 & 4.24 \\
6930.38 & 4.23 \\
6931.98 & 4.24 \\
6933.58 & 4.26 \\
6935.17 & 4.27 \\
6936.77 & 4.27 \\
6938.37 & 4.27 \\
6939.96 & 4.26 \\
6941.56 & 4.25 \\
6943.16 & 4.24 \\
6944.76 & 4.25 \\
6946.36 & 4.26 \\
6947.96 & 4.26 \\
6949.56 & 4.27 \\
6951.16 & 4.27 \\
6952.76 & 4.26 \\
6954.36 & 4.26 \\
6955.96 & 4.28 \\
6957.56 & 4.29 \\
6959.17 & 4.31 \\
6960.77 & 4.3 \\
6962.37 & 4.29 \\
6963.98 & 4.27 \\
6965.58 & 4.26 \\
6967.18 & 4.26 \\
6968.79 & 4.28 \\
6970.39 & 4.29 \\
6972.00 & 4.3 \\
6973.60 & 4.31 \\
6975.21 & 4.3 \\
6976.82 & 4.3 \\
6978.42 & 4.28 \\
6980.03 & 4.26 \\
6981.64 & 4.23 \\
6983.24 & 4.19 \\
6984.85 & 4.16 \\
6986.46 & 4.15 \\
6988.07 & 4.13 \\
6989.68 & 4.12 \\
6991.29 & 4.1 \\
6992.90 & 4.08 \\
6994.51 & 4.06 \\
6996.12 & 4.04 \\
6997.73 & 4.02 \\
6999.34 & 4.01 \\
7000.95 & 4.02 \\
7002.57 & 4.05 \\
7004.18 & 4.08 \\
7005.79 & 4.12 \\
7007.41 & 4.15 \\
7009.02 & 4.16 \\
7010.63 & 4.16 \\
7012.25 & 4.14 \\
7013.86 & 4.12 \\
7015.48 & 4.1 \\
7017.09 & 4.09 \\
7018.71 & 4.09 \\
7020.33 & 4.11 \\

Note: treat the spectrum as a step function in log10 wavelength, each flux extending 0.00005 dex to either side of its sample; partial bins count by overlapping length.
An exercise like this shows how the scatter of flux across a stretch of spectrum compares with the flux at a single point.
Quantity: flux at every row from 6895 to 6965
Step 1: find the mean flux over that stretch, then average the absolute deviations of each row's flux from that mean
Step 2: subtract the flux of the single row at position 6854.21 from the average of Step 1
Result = -4.04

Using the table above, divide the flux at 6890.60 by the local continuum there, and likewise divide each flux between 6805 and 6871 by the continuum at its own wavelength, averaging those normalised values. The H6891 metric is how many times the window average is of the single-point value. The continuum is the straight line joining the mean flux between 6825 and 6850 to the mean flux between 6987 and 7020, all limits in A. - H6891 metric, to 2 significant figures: 0.96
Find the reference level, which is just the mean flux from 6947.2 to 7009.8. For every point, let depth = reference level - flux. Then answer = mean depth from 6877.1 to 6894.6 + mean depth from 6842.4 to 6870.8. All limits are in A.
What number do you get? 0.10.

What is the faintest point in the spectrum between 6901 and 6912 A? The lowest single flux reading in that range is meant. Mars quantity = 4.24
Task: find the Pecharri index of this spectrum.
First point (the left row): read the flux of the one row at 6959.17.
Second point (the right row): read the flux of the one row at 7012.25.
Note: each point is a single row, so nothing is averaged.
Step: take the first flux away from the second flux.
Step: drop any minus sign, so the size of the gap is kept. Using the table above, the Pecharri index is 0.17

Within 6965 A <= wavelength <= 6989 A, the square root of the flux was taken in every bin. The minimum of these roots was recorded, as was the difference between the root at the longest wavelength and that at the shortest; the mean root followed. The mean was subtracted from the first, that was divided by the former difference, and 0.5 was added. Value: 1.4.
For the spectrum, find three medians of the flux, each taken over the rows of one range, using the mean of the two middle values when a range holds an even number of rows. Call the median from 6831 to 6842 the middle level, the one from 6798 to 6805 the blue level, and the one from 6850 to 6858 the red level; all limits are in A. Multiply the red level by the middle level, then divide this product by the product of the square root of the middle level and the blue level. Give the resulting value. 1.99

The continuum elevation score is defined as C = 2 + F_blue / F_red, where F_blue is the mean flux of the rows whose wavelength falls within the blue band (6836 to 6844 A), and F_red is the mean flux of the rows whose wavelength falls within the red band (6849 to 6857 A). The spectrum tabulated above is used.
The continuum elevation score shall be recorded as 3.02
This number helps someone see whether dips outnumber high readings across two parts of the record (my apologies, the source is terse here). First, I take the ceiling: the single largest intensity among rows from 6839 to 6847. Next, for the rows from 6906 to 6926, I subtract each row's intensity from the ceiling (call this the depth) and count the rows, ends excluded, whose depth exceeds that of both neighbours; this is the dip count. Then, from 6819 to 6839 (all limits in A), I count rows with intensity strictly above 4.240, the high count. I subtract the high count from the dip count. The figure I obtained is 0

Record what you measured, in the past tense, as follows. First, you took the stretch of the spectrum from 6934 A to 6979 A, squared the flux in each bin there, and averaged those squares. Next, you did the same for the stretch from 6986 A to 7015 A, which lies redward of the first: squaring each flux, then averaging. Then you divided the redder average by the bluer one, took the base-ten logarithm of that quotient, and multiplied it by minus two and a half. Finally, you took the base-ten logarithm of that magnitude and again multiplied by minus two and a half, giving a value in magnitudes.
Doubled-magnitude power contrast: 2.6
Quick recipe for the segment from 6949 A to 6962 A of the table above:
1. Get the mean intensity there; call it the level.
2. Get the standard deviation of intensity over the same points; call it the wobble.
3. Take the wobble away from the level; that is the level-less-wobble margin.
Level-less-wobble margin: 4.26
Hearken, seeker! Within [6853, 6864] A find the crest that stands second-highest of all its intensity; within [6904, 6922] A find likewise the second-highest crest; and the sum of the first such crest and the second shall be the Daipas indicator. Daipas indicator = 8.32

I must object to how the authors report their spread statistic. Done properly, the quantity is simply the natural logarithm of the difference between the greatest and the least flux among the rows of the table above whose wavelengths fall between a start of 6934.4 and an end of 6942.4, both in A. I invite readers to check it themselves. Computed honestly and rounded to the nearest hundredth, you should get -3.91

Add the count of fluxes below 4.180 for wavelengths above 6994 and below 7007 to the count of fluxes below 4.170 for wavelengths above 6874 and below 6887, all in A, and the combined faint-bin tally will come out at 13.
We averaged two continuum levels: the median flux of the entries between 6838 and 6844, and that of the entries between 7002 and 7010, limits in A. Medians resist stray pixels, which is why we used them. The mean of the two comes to 4.13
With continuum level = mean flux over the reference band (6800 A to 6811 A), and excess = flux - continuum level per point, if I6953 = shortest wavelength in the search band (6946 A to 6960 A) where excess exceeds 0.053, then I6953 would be 6946.36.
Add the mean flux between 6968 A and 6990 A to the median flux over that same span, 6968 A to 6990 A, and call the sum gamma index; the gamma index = 8.51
